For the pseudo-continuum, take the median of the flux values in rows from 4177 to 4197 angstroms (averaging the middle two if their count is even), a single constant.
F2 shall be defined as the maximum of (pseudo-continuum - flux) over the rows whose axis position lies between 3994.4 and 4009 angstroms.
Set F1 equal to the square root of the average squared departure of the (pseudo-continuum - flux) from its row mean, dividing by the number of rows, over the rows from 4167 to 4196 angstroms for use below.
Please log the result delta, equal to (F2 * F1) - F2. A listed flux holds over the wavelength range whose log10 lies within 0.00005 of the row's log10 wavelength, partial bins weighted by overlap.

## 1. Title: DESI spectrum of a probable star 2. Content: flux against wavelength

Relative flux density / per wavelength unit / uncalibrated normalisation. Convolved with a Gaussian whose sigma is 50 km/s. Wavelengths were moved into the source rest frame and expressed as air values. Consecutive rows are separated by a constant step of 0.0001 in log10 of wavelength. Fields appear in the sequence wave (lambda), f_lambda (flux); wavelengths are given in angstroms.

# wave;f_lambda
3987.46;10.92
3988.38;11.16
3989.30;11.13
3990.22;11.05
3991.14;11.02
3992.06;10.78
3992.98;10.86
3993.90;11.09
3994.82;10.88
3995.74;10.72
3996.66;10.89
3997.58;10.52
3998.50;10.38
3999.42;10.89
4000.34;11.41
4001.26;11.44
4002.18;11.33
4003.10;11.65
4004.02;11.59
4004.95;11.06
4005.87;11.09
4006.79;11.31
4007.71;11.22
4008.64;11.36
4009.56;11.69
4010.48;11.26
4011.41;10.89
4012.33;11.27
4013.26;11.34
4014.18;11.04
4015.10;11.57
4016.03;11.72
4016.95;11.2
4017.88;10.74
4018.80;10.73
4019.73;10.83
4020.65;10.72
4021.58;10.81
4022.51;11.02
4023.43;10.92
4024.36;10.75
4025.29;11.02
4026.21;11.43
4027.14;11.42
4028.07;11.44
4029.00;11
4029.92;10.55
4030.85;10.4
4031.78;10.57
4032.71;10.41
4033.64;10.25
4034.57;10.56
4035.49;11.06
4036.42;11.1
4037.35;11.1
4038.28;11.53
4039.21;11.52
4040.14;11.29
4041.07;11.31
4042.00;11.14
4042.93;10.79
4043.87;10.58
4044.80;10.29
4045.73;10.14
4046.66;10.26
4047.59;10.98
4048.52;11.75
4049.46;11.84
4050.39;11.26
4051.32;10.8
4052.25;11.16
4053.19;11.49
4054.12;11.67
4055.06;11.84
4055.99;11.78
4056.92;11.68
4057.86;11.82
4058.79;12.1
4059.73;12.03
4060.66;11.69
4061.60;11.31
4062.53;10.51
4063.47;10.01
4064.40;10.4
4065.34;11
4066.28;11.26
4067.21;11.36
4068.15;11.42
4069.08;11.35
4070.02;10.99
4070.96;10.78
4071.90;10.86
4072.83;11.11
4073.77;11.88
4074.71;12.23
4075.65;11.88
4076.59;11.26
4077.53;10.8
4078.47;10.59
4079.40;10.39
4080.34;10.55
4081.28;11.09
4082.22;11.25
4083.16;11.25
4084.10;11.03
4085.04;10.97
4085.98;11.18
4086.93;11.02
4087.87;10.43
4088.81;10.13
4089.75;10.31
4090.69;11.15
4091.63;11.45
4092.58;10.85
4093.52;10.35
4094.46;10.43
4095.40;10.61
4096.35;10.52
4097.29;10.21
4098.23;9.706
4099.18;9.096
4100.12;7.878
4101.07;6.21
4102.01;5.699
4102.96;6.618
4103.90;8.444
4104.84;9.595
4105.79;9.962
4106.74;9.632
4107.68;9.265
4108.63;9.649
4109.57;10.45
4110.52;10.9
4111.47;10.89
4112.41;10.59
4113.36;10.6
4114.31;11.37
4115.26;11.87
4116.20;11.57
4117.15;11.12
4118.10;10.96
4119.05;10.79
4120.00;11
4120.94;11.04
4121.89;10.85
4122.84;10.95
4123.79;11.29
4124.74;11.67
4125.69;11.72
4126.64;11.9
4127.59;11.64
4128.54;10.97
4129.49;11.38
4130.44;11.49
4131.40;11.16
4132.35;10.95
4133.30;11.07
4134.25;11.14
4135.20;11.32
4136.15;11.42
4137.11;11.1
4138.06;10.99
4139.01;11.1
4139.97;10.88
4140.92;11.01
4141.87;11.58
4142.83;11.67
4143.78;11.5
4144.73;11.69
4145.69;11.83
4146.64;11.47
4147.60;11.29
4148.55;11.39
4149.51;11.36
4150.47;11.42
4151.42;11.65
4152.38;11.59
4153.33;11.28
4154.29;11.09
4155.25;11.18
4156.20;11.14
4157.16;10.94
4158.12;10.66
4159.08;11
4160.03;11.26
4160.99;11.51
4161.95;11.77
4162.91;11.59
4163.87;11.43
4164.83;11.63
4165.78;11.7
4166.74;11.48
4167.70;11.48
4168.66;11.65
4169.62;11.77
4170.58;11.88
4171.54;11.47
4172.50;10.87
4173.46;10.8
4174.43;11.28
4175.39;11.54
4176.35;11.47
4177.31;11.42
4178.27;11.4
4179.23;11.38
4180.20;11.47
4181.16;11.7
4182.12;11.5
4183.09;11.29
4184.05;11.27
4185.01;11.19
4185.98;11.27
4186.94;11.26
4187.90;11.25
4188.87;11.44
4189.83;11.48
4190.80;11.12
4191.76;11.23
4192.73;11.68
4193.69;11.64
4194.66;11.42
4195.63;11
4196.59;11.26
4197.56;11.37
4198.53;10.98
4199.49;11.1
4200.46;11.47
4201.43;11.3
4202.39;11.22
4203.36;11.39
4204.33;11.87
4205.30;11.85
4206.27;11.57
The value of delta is -0.8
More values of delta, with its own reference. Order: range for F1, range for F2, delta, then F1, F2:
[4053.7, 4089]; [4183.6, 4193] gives -0.1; 0.56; 0.3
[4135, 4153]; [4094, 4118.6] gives -4.2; 0.26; 5.7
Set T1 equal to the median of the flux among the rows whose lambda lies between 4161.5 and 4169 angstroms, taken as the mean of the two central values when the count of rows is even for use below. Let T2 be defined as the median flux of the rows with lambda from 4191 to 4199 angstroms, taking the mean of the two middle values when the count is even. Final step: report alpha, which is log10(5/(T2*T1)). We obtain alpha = -1.42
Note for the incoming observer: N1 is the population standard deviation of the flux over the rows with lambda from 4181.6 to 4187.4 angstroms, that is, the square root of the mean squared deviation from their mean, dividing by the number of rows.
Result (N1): 0.10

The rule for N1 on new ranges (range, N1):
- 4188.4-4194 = 0.20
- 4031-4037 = 0.32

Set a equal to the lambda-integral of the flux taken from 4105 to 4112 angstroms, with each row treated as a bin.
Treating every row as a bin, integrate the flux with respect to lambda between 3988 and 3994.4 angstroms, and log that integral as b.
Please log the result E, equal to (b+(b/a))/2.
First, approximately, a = 70.6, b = 70.4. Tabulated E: 35.7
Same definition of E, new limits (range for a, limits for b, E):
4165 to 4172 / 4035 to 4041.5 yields 37.1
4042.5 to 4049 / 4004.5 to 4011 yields 37.2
